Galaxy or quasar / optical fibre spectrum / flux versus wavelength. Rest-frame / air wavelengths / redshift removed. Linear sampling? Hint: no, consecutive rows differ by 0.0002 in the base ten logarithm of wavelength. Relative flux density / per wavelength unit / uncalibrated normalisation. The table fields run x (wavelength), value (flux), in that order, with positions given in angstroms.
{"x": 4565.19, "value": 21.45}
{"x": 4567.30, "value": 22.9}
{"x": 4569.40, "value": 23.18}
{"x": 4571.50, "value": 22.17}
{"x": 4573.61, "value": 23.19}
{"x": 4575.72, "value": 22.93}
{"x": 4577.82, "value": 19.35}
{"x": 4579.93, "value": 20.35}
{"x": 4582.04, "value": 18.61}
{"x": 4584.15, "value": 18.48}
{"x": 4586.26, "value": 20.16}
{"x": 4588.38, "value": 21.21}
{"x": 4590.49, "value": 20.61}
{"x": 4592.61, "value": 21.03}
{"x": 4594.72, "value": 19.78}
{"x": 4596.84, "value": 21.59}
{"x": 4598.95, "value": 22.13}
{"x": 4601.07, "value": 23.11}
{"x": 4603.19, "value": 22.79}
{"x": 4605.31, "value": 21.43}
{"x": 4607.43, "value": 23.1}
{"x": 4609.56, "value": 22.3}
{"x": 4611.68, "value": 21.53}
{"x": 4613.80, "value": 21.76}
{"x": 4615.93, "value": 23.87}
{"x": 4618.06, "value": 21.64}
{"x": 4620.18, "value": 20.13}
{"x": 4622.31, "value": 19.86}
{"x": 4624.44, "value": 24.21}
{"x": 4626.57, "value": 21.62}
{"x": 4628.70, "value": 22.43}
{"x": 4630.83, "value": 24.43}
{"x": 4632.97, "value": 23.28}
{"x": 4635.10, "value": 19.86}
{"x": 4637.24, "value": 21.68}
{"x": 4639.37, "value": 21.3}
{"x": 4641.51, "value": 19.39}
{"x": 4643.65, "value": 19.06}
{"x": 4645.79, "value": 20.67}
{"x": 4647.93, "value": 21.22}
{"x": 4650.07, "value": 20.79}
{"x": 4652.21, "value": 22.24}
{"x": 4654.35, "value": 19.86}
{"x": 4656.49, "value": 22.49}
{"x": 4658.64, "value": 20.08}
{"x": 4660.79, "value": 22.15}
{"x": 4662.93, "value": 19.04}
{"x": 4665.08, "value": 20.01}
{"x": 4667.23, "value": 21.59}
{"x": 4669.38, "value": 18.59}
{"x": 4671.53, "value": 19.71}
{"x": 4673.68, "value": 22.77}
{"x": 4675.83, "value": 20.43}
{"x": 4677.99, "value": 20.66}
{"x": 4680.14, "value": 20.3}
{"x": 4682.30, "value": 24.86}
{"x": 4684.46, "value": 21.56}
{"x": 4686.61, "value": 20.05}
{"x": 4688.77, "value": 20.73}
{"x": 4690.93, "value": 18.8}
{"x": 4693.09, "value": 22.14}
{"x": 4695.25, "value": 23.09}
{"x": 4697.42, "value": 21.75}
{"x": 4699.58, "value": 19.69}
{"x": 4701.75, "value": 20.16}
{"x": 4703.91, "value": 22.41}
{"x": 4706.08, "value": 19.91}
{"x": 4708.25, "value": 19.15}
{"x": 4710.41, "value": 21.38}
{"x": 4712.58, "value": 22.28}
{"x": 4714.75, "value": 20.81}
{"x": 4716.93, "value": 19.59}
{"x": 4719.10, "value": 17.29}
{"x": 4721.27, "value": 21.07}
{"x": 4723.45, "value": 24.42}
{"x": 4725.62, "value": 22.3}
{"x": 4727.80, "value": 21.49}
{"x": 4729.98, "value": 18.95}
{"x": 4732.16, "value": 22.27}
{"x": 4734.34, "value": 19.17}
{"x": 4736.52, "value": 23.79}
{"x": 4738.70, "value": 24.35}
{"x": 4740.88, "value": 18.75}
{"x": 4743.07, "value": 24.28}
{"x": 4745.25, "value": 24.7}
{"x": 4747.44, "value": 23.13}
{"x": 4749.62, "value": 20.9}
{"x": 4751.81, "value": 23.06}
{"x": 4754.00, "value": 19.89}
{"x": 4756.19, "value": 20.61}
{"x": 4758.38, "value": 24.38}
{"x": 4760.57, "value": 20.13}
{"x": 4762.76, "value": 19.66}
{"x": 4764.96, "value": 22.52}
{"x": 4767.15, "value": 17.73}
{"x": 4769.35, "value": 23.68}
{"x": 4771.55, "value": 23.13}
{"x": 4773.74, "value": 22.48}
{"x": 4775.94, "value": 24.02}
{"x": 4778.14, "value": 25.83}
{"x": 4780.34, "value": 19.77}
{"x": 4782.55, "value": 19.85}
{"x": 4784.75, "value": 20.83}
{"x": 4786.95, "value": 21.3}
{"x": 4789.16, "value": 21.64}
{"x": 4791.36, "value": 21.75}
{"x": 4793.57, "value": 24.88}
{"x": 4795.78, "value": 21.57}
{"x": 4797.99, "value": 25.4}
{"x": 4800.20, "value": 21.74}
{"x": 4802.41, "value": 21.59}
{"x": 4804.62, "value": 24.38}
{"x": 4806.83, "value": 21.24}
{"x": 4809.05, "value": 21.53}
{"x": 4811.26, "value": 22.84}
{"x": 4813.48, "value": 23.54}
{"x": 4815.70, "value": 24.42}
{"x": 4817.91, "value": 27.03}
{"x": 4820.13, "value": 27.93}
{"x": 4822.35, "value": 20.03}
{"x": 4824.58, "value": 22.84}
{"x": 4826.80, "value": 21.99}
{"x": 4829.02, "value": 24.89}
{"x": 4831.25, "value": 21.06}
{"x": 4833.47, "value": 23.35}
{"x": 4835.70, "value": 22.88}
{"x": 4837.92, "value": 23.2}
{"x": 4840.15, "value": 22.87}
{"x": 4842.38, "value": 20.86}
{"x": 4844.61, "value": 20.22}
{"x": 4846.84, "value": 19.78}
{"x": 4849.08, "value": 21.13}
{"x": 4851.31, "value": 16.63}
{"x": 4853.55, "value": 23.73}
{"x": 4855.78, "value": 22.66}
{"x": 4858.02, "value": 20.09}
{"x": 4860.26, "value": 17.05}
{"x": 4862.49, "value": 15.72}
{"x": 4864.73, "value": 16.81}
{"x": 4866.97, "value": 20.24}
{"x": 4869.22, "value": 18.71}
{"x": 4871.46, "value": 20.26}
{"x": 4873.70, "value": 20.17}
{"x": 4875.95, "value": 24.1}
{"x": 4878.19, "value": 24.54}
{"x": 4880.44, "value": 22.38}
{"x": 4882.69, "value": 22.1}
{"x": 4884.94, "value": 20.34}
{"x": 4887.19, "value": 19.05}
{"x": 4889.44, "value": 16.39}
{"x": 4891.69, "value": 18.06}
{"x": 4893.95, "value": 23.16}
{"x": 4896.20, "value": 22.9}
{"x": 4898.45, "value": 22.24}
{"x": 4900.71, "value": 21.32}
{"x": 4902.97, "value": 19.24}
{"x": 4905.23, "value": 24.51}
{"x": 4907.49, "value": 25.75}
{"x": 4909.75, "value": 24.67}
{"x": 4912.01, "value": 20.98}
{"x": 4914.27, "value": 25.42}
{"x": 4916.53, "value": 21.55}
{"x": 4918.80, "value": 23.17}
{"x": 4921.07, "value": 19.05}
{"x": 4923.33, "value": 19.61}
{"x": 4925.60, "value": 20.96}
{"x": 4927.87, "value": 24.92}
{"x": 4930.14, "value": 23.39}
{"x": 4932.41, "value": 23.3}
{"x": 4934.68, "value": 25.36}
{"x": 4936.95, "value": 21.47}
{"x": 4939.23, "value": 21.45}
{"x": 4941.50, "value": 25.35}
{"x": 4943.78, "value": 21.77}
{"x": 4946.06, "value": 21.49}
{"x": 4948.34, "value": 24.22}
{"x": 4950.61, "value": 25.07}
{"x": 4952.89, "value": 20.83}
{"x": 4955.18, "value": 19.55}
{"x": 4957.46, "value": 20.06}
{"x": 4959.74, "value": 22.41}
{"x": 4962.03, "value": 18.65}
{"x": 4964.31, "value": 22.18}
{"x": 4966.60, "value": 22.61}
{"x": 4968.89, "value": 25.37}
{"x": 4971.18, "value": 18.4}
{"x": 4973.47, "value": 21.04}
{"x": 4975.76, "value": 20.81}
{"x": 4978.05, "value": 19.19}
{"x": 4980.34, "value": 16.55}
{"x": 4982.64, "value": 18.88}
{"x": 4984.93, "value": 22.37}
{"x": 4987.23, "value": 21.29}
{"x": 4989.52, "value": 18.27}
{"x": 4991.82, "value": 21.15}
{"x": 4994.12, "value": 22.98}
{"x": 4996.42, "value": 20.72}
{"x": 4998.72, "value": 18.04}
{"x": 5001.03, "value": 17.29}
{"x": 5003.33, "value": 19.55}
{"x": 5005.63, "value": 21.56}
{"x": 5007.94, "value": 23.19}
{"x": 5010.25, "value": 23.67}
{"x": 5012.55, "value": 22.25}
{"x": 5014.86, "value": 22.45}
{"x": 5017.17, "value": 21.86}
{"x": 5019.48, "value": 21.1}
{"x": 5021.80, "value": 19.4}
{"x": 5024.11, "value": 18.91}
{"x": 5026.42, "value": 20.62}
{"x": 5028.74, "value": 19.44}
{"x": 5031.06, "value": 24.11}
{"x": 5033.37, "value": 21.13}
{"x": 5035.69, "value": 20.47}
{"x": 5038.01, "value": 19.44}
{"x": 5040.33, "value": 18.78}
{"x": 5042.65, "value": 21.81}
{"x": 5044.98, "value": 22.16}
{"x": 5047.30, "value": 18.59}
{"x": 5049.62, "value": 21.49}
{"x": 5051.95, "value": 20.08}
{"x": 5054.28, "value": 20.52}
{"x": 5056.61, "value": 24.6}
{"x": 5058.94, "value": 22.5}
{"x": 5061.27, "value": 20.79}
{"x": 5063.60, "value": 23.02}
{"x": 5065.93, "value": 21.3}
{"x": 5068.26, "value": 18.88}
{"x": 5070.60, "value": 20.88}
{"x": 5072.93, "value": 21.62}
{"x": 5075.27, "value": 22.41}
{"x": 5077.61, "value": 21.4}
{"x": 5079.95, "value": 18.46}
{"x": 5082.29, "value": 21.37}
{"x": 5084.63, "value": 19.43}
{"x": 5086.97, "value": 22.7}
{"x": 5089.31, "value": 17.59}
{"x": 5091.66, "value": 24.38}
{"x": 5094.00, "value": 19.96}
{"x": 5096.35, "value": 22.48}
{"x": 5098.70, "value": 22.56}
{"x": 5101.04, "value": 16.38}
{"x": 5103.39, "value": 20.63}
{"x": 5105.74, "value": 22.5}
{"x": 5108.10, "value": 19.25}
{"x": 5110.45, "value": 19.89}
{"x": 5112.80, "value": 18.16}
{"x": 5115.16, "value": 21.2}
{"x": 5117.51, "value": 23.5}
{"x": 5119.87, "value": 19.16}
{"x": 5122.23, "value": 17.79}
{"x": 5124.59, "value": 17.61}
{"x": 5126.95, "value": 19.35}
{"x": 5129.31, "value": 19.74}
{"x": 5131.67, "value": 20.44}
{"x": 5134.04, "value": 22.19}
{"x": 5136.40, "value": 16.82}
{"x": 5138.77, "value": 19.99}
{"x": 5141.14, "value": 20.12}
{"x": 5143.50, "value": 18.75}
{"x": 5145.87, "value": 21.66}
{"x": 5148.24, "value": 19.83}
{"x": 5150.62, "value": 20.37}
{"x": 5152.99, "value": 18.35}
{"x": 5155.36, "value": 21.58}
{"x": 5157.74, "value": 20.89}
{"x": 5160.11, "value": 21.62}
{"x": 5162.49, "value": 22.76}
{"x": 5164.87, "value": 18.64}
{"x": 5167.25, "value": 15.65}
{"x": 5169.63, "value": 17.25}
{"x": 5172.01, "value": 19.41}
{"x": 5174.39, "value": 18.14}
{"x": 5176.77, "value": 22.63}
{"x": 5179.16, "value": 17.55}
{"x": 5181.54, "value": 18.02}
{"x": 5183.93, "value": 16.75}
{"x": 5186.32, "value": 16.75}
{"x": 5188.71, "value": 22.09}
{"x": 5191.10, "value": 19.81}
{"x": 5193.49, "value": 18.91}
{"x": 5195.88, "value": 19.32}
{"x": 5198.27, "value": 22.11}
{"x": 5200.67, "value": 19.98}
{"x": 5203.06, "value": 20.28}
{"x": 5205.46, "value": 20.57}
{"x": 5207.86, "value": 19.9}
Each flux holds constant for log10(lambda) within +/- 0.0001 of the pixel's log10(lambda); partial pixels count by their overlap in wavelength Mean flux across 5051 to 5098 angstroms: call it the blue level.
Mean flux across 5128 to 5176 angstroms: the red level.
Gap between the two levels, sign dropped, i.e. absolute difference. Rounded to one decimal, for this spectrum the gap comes 1.5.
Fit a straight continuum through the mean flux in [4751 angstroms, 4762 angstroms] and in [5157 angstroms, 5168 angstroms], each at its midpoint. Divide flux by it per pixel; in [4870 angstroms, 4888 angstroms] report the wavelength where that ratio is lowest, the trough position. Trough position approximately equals 4887.19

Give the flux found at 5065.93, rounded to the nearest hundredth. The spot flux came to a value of 21.30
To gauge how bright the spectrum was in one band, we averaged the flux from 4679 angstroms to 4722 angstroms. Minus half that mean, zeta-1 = -10.4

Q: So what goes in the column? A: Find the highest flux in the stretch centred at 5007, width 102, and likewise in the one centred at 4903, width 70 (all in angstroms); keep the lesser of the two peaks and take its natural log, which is 3.23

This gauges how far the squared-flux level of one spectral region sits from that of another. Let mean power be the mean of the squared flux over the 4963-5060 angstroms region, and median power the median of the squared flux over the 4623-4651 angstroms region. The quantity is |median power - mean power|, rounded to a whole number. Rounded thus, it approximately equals 14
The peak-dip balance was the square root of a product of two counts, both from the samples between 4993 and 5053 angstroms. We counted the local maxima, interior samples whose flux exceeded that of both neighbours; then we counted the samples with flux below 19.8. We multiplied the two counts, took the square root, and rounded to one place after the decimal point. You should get 7.3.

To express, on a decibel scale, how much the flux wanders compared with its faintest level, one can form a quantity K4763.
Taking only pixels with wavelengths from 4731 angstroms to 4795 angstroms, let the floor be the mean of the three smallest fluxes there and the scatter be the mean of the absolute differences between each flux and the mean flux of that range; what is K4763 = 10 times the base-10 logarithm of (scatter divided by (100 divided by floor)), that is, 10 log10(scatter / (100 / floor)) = -4.7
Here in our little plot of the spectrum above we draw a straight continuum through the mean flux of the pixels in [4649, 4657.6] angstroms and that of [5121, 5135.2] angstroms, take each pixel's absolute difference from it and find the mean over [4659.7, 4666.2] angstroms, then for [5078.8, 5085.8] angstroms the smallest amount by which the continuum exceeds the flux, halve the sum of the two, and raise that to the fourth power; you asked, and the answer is 0.0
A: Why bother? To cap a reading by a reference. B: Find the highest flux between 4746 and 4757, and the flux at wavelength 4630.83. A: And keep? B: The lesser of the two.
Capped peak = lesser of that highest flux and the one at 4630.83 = 23.1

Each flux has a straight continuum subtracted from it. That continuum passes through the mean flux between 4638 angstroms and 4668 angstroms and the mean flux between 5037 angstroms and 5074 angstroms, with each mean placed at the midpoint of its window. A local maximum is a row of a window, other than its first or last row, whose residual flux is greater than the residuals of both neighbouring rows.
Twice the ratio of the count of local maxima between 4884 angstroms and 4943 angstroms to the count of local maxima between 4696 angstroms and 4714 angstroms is 12.0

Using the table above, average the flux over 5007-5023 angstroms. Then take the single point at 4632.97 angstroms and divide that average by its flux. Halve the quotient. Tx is 0.47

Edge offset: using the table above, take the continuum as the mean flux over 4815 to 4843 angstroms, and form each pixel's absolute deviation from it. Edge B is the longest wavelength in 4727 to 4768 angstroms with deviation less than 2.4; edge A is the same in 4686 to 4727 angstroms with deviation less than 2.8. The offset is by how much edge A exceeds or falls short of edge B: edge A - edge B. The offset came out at -39.3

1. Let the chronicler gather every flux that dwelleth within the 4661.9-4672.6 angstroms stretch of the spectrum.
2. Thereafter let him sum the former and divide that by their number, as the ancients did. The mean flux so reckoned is 19.8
